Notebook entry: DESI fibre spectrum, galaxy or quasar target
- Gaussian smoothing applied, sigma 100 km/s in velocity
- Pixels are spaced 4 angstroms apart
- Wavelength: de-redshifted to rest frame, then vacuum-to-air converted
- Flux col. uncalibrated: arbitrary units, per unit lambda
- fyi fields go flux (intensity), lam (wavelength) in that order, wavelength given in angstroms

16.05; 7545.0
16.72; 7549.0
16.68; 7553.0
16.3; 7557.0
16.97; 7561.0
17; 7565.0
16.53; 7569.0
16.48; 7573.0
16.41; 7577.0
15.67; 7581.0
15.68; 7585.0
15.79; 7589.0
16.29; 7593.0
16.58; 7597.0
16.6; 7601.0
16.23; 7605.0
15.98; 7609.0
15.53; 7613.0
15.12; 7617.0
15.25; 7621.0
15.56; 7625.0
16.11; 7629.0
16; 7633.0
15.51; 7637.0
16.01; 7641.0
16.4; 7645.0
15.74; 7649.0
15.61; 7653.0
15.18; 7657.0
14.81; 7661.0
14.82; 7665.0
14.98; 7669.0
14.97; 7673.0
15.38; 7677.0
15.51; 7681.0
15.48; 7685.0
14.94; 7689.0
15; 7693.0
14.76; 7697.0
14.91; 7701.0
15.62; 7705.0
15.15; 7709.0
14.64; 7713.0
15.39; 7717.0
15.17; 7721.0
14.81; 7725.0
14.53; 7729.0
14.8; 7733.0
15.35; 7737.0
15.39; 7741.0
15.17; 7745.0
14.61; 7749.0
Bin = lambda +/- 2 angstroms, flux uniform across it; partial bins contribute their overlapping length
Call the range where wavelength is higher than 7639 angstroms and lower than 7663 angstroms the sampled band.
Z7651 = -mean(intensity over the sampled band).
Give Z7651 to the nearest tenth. -15.6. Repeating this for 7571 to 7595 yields -16.1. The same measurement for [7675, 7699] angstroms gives -15.2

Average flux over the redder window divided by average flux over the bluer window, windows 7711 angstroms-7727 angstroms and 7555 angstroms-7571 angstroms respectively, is 0.90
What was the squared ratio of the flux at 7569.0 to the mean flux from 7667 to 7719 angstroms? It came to 1.19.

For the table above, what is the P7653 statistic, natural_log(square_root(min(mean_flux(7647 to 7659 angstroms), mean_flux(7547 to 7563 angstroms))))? 1.37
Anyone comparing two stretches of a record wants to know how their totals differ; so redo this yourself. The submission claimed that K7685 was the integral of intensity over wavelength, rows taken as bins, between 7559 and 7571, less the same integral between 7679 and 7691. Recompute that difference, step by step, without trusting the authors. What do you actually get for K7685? 18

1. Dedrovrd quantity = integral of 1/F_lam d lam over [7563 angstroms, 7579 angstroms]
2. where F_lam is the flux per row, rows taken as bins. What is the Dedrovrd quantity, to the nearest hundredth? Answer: 0.96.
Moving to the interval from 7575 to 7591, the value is 1.01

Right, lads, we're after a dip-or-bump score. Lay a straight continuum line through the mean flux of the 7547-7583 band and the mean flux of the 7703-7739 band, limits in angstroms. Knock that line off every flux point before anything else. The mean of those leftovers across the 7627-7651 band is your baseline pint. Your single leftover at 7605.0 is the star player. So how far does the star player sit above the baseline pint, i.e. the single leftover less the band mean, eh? -0.1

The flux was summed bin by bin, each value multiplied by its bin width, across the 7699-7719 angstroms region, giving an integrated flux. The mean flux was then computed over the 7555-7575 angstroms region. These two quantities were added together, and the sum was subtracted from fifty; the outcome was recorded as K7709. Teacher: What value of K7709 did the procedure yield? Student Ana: -269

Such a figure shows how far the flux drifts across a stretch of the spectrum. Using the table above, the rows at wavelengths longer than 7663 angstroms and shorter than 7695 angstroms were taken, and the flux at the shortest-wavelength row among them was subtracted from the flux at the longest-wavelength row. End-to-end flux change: 0.2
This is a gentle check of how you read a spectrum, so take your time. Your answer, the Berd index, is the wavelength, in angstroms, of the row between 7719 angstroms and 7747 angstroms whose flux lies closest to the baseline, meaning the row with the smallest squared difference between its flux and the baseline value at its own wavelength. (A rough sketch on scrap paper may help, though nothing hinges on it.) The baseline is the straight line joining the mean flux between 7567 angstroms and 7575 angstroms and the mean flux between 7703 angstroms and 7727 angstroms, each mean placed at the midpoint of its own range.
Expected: 7721.0 angstroms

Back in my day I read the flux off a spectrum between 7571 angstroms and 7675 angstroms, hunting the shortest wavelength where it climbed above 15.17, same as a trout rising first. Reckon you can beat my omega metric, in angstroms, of 7573.0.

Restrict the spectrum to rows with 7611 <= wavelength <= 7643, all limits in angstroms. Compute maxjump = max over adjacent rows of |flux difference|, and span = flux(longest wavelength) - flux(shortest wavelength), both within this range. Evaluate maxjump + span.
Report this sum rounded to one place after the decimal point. 1.0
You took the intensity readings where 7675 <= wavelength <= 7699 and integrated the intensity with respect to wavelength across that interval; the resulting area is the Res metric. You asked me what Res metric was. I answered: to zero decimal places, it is 364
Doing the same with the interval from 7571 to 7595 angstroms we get 385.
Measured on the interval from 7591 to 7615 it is 389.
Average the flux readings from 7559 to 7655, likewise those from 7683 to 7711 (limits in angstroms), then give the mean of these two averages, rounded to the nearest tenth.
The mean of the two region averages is 15.6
